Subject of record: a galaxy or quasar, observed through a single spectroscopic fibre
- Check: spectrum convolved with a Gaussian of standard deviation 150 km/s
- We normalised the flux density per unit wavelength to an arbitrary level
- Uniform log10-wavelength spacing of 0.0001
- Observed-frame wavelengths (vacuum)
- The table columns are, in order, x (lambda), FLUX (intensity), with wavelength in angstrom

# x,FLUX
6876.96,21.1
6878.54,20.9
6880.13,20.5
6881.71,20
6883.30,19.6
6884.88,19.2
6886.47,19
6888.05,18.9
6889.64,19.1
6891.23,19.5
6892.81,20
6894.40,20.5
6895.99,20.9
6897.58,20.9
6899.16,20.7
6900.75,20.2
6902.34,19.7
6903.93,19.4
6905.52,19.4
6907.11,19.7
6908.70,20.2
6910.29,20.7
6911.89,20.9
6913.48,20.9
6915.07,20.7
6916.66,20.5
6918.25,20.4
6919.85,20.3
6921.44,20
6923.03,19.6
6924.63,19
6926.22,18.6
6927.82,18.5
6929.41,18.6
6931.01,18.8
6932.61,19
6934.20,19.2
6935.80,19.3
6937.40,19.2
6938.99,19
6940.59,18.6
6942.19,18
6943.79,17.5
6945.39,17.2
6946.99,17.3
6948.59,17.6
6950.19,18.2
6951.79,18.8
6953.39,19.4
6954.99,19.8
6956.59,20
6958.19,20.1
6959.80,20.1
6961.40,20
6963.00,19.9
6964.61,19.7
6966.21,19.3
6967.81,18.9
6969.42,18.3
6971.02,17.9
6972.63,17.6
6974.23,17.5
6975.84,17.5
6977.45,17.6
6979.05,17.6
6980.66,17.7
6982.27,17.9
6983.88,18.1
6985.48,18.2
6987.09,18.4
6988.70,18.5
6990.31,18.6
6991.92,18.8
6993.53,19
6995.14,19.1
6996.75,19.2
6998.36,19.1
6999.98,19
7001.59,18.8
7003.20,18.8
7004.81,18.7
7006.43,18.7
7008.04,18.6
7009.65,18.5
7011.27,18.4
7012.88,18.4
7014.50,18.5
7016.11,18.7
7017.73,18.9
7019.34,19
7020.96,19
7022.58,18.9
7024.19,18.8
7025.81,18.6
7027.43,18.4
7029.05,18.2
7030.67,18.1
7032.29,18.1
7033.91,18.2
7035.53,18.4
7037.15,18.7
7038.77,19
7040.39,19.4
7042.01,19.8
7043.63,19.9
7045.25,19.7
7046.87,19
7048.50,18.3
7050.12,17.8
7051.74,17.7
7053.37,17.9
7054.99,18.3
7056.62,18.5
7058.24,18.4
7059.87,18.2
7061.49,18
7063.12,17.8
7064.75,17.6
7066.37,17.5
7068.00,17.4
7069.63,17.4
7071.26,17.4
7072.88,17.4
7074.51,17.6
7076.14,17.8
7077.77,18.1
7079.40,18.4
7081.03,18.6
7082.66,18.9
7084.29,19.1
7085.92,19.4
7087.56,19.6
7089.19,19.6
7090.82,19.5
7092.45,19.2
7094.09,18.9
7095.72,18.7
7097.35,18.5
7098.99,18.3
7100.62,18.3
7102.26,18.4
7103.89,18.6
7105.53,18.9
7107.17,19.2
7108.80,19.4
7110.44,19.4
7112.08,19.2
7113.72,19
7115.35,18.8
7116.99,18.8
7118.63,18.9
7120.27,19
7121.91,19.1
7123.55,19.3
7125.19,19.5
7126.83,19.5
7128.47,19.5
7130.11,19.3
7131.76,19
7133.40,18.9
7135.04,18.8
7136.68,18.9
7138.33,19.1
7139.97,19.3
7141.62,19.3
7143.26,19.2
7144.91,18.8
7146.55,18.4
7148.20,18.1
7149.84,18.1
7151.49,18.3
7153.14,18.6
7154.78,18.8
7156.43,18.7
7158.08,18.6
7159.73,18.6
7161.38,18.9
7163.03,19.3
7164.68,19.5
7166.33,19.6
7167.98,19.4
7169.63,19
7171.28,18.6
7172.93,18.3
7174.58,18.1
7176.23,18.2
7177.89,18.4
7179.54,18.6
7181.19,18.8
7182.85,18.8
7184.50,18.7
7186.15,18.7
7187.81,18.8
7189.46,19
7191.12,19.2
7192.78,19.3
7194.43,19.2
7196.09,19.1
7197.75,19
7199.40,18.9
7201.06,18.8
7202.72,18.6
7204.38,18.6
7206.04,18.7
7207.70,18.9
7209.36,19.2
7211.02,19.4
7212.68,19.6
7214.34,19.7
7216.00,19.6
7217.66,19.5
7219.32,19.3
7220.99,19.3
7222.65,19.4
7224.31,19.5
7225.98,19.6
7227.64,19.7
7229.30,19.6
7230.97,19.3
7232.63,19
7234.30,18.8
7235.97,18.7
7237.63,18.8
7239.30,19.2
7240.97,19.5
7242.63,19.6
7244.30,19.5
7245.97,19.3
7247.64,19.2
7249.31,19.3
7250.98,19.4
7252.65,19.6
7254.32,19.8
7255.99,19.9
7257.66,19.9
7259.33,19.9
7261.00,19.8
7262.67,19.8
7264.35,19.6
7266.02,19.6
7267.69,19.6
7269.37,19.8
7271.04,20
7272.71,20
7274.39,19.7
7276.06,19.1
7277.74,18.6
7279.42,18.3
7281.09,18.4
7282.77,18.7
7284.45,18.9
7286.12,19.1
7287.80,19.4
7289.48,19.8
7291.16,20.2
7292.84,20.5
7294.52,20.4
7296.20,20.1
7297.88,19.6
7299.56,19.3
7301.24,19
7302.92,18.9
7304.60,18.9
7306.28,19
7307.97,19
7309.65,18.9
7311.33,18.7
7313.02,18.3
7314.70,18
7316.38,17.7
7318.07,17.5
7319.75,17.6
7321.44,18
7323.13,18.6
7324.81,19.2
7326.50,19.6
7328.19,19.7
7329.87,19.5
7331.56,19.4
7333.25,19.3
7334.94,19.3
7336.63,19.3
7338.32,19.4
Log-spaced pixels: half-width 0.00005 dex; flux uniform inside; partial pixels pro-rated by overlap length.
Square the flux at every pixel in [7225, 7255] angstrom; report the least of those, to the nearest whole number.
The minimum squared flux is 350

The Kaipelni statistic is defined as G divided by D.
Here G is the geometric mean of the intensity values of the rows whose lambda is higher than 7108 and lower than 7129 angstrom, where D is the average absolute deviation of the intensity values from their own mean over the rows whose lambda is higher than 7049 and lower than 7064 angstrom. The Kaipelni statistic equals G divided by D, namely 76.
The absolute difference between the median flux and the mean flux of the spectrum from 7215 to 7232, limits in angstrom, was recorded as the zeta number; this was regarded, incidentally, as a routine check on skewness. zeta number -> 0.02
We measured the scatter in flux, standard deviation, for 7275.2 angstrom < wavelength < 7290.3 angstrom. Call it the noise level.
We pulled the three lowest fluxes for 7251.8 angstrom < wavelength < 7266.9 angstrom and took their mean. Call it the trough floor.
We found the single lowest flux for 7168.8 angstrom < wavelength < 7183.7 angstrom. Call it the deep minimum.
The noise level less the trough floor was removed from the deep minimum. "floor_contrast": 37.2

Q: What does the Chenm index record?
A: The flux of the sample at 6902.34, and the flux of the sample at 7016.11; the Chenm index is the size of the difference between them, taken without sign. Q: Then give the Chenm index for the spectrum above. 1.0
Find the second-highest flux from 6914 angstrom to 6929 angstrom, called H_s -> 20.5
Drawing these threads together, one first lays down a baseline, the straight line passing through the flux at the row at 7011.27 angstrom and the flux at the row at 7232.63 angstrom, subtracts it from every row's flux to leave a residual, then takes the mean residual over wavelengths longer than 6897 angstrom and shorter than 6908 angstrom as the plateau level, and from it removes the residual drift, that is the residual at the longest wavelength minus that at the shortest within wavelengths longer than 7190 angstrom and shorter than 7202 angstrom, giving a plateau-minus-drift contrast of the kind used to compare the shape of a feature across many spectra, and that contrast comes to 2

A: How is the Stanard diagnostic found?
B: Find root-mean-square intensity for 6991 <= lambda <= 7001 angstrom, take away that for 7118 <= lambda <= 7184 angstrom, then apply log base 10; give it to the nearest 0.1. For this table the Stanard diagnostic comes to -0.8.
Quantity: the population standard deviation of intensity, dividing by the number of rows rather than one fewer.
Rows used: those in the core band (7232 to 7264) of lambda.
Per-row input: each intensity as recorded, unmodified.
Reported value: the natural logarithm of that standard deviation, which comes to -1.0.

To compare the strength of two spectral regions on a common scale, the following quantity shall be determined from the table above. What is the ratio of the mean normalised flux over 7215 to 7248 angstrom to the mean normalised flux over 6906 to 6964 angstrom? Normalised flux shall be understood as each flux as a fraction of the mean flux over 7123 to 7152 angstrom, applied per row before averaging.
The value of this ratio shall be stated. 1.000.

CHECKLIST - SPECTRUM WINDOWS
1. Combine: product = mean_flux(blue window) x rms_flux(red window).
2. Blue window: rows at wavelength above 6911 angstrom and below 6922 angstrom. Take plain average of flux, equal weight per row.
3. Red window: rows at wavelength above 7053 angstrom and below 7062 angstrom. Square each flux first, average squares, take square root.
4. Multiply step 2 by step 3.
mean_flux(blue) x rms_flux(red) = 374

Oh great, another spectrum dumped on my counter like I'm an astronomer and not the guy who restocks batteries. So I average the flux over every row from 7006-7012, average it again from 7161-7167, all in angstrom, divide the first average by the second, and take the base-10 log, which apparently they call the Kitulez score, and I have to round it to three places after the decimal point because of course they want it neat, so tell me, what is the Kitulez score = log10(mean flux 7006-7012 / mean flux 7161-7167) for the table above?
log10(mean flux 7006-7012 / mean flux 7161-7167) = -0.018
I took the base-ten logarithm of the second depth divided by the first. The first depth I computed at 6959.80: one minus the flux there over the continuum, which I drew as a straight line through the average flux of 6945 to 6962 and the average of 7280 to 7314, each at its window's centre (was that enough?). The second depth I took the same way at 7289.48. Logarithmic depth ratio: -0.3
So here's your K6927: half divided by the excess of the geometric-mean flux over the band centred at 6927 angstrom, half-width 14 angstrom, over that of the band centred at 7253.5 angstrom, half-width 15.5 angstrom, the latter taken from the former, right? -3.5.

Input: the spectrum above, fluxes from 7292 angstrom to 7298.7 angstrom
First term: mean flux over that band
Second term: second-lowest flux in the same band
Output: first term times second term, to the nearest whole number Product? 405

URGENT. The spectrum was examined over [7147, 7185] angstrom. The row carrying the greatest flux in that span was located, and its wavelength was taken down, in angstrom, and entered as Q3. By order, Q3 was 7166.33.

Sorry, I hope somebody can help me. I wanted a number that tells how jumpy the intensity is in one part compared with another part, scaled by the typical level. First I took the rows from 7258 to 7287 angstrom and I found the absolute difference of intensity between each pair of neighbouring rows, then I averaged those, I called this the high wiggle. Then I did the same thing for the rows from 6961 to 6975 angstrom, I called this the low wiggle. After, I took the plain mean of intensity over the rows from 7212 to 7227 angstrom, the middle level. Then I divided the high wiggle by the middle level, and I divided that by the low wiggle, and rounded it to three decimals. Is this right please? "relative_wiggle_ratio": 0.033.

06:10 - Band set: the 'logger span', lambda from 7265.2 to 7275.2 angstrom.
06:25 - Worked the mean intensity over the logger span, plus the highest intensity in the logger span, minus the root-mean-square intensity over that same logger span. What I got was 20.00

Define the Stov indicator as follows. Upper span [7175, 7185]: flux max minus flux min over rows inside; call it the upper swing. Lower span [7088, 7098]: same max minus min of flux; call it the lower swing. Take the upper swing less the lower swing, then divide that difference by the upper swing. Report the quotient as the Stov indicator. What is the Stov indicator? -0.83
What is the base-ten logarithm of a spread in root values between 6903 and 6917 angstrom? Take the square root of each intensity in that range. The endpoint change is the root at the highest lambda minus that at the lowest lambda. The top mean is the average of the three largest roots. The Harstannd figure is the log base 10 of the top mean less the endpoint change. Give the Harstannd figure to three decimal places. 0.647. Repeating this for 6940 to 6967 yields 0.643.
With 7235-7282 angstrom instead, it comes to 0.654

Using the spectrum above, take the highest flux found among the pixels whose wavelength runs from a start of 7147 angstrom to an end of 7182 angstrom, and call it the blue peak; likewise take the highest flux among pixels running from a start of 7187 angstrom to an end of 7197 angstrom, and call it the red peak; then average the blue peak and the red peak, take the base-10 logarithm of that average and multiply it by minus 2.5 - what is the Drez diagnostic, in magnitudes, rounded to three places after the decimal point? -3.222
